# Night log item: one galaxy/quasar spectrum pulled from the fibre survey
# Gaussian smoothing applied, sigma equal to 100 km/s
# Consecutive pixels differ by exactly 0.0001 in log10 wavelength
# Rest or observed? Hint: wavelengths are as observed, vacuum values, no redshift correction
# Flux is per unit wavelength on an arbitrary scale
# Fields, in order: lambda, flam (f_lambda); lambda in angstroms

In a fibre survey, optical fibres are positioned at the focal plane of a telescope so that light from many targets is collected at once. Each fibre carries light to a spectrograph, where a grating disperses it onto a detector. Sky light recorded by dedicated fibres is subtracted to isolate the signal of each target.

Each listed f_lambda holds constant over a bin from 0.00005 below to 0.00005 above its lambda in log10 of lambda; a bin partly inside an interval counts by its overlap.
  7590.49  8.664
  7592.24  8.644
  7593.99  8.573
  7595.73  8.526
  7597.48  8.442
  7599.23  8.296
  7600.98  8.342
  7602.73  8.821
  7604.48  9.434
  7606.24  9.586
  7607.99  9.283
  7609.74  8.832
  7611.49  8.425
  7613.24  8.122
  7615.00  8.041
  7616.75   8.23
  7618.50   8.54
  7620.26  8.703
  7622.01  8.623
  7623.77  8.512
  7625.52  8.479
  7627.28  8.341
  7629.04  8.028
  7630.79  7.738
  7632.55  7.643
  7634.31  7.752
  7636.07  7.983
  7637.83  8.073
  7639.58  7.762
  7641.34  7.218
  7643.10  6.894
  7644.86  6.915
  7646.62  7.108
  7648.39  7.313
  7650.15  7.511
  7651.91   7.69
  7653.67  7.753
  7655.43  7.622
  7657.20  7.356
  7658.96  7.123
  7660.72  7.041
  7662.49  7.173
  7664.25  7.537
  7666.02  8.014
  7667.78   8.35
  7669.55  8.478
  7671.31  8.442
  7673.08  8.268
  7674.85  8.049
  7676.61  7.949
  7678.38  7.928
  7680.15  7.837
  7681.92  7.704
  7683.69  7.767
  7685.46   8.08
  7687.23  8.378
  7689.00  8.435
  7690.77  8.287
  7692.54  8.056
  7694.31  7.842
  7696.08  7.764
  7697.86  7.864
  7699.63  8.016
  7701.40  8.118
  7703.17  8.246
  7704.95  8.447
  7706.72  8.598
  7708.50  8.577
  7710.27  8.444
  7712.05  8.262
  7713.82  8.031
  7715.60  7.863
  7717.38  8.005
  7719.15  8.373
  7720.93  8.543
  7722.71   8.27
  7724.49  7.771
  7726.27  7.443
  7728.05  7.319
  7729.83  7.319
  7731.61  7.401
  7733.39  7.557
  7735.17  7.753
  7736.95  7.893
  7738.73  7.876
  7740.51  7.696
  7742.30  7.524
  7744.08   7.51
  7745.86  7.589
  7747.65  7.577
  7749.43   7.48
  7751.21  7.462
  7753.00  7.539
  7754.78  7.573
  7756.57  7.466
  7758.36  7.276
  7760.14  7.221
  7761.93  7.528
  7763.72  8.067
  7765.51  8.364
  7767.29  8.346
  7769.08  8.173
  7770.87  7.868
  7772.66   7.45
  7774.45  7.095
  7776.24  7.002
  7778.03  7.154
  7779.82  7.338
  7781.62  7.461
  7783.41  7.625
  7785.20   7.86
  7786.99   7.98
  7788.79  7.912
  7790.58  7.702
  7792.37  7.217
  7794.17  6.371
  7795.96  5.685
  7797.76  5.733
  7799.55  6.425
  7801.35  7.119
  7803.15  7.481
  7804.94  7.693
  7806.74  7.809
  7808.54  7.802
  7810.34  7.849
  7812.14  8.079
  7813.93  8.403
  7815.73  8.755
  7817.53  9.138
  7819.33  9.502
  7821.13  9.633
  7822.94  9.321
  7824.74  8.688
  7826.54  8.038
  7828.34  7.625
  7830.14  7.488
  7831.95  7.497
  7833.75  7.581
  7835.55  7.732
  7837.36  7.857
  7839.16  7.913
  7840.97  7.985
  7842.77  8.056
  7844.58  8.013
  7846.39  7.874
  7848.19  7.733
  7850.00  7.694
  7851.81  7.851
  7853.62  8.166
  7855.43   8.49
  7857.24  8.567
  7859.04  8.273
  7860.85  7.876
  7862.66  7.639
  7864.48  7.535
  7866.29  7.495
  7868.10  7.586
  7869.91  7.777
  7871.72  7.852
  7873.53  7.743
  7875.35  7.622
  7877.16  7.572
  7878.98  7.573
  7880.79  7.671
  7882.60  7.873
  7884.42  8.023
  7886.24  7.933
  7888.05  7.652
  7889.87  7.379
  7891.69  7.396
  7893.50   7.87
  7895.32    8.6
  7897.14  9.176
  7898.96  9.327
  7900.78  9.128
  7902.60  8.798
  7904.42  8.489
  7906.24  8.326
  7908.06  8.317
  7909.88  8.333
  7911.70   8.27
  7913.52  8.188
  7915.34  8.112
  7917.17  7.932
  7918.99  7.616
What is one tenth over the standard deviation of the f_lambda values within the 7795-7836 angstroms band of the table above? 0.10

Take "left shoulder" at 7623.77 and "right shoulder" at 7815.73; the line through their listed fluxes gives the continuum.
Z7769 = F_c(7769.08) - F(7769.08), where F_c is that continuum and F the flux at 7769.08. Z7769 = 0.52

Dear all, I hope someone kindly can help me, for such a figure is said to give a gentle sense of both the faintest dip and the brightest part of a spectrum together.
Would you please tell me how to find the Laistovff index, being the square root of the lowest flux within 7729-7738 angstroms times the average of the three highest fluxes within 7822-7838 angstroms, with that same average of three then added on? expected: 16.7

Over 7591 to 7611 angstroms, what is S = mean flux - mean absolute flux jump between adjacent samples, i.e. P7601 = 8.6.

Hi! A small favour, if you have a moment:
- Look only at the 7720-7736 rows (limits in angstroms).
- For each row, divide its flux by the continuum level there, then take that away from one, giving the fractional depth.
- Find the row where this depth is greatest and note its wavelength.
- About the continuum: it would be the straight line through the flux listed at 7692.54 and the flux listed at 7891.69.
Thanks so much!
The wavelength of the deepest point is 7728.05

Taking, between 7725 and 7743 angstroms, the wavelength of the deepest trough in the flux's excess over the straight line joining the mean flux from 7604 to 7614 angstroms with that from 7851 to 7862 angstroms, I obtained 7728.05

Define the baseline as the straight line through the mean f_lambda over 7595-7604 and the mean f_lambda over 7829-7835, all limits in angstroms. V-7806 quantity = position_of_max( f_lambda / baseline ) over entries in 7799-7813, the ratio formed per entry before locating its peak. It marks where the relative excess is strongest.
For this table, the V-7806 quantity 7812.14 angstroms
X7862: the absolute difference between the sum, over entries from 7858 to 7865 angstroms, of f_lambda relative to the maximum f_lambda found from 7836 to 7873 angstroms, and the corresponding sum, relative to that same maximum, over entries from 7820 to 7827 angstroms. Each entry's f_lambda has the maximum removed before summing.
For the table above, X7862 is 4.4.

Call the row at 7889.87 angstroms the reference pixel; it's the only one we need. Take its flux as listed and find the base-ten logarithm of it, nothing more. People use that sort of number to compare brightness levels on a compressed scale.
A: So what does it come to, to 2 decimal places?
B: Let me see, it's 0.87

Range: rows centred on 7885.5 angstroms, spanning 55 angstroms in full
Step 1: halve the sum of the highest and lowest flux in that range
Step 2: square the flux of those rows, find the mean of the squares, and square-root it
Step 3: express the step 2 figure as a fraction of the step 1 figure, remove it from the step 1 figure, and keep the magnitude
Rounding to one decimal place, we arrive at 7.4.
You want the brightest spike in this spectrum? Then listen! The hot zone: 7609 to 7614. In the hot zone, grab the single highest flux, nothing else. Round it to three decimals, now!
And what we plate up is 8.832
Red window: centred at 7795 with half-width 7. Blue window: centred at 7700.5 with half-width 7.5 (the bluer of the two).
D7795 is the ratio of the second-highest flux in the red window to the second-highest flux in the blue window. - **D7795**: 0.91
